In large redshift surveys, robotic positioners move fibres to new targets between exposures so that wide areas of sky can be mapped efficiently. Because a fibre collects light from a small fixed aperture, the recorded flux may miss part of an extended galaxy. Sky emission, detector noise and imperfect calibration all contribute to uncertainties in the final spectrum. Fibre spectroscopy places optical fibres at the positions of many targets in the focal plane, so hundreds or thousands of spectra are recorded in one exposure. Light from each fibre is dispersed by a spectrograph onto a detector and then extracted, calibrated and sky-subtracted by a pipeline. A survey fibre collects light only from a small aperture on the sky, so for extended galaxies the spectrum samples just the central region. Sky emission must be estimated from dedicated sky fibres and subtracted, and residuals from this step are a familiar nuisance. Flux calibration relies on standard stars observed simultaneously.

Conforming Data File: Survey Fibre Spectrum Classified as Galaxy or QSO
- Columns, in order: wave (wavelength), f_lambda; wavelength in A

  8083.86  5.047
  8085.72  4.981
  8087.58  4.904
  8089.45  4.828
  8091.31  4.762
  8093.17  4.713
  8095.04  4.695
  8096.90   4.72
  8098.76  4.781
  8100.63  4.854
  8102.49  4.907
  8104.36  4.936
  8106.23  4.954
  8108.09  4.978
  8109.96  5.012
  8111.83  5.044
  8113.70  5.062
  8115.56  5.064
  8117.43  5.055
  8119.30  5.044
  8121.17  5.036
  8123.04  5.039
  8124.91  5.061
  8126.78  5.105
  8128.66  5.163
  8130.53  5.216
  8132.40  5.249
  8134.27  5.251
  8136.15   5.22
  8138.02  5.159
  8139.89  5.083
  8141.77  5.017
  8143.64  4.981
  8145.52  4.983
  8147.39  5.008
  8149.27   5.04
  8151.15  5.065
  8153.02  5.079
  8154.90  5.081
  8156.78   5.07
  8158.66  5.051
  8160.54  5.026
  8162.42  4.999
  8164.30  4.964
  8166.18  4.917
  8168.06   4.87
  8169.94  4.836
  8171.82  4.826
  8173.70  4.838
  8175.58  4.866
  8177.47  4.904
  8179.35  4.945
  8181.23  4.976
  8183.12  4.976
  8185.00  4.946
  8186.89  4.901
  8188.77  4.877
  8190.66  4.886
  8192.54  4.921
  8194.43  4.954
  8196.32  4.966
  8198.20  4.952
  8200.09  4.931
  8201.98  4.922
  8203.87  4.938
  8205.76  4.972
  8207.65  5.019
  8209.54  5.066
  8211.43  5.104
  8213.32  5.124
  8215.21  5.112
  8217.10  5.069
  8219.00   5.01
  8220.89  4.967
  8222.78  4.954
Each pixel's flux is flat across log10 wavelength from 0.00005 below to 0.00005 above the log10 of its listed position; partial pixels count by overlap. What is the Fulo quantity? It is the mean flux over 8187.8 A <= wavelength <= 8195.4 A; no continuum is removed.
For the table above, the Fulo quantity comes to 4.91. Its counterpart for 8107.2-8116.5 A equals 5.03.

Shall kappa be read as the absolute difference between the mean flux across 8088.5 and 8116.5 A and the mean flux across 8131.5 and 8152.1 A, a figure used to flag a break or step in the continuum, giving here 0.209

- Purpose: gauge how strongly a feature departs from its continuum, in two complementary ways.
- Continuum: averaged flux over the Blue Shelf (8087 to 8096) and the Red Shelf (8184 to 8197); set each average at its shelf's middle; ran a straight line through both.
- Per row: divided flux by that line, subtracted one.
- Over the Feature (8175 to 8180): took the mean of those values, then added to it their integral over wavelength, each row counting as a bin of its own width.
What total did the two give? 0.00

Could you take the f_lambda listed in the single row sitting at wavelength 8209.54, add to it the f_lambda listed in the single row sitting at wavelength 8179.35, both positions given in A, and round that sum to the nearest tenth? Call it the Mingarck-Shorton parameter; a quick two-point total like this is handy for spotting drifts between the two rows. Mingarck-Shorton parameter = 10.0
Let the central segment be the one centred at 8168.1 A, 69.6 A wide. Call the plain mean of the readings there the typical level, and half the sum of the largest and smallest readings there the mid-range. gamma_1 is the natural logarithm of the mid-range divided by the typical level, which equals 0.012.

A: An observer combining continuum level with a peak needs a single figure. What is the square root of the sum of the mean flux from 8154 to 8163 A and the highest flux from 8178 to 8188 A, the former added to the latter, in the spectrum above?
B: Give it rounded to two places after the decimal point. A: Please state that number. 3.17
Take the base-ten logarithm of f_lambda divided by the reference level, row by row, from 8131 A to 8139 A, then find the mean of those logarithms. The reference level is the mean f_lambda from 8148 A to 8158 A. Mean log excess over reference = 0.013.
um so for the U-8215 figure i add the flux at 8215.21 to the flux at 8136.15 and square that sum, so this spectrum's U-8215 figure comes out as 107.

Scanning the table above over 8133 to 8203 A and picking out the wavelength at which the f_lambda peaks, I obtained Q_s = 8134.27 A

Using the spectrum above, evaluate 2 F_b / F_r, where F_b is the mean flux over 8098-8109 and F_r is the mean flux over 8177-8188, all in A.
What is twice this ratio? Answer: 1.98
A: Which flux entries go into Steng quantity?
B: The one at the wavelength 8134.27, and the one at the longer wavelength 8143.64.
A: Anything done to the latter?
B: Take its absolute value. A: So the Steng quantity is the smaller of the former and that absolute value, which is 5.0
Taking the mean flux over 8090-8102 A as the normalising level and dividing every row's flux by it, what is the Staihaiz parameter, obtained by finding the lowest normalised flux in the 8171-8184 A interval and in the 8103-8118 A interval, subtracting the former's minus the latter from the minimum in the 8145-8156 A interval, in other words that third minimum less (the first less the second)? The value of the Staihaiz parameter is 1.07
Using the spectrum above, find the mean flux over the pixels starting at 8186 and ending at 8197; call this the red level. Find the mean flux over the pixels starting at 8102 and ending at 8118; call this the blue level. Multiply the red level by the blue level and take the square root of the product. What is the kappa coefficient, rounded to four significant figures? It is 4.959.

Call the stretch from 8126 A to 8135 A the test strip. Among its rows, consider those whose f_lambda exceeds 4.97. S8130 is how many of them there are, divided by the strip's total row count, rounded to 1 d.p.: 1.0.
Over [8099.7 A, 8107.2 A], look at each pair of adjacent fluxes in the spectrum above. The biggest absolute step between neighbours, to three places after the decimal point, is 0.053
